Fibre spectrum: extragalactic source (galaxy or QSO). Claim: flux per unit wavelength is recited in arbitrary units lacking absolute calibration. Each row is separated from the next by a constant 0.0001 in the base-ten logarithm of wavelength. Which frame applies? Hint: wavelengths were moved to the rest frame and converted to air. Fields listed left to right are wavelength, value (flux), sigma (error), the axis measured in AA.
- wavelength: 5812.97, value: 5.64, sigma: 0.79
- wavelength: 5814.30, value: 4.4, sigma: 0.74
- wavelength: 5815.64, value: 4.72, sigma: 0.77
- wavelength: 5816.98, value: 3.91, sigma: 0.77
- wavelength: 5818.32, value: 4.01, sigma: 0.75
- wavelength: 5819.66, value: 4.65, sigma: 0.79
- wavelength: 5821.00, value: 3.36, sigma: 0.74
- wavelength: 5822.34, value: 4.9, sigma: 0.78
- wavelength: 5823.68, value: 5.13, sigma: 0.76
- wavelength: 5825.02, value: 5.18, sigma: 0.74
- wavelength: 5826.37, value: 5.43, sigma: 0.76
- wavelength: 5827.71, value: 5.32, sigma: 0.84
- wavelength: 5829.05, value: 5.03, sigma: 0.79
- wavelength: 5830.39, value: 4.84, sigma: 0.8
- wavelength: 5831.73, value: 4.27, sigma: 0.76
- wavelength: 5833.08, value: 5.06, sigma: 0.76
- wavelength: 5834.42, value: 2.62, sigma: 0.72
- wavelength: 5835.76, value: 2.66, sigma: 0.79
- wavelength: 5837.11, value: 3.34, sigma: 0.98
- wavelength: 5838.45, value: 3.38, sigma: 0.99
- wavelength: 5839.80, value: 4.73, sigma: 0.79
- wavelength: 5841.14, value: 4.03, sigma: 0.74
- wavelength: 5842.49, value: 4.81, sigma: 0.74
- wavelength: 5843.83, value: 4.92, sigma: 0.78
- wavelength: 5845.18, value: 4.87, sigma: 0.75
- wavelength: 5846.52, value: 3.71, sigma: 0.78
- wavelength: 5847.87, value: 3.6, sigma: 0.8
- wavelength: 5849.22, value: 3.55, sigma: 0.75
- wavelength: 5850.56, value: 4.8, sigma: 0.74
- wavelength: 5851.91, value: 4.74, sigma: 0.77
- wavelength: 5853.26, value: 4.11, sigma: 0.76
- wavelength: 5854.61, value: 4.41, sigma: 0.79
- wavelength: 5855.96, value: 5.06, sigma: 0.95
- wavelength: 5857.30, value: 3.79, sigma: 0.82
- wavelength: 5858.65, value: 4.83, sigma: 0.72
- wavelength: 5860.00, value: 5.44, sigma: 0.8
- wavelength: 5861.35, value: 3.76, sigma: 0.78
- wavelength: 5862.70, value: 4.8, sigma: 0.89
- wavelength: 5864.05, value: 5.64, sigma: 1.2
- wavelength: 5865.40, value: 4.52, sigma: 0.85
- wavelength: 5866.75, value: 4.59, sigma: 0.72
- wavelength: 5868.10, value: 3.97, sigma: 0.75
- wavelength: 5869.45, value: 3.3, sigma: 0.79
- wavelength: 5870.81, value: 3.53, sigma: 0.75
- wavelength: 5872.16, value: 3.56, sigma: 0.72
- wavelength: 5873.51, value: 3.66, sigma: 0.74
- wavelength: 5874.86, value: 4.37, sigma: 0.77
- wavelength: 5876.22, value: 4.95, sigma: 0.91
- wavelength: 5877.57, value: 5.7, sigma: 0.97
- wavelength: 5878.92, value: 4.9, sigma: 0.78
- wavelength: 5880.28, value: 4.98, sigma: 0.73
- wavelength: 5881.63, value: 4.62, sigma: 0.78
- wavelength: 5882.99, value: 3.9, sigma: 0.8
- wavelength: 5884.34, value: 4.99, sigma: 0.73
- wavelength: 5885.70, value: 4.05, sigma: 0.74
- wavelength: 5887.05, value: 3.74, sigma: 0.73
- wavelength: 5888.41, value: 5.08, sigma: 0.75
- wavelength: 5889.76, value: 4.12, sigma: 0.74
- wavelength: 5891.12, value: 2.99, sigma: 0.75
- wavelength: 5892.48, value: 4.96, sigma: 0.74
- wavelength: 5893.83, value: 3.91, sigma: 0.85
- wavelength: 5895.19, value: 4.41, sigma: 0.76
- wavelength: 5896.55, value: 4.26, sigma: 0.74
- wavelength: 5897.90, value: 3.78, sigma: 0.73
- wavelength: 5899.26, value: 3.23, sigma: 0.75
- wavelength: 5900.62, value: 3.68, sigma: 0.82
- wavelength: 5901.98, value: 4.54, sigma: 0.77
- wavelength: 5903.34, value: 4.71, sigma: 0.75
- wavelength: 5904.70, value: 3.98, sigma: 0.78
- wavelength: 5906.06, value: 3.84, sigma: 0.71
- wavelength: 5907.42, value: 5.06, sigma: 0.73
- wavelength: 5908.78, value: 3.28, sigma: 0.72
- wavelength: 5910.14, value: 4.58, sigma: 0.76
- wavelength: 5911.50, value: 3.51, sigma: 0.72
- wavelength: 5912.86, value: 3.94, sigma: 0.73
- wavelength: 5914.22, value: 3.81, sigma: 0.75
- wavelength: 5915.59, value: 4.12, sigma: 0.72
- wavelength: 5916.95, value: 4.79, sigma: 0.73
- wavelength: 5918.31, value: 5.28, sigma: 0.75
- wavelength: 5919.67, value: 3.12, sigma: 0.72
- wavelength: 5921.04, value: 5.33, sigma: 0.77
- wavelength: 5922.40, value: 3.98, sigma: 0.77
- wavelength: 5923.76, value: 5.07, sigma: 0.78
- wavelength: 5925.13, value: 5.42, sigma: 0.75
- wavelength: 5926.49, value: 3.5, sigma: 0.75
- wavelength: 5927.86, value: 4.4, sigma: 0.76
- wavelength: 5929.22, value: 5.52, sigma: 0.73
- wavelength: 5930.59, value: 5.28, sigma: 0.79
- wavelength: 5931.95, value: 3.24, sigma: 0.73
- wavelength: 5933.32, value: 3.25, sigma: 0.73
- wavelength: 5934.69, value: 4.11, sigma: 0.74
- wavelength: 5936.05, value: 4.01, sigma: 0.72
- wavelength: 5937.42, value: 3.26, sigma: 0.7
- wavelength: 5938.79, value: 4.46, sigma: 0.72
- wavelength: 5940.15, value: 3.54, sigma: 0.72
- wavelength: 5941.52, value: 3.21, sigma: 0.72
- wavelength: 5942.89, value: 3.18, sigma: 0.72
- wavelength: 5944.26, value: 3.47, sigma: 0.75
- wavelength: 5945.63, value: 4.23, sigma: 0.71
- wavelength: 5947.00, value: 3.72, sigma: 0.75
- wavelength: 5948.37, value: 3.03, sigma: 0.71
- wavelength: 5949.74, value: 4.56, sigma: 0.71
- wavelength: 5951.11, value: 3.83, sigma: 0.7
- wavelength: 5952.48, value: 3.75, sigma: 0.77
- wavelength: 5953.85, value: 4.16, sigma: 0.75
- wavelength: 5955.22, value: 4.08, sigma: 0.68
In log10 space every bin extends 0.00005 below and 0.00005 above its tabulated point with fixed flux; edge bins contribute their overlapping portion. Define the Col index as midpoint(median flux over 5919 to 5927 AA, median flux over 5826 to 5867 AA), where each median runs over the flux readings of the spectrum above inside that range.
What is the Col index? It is 4.6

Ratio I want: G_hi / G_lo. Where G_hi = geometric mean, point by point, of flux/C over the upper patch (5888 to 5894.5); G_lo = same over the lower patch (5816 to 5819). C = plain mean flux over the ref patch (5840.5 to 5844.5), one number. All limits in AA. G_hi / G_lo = 1.05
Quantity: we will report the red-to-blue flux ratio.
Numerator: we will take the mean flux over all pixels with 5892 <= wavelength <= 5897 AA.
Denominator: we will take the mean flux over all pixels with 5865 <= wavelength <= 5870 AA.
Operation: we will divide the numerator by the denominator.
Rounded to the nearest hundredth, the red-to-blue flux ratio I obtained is 1.07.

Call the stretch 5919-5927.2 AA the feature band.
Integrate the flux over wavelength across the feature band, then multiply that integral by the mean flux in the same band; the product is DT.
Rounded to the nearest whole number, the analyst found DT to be 159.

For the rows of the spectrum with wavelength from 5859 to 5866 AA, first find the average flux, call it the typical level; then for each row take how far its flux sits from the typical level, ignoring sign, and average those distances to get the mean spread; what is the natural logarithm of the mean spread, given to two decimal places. -0.57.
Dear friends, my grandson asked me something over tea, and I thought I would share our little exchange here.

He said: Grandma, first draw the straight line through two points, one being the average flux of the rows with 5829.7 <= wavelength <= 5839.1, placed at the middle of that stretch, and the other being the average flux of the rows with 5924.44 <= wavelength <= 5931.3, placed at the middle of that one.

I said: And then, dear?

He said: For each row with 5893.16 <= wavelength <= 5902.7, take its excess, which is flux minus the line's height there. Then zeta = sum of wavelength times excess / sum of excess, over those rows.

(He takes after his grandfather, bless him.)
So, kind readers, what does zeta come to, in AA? 5898.3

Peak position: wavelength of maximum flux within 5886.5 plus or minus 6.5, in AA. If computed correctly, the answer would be 5888.41 AA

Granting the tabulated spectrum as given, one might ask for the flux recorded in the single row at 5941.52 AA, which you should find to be 3.21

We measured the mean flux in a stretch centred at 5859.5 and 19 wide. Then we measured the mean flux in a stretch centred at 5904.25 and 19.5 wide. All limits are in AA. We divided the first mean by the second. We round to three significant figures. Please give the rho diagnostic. 1.13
